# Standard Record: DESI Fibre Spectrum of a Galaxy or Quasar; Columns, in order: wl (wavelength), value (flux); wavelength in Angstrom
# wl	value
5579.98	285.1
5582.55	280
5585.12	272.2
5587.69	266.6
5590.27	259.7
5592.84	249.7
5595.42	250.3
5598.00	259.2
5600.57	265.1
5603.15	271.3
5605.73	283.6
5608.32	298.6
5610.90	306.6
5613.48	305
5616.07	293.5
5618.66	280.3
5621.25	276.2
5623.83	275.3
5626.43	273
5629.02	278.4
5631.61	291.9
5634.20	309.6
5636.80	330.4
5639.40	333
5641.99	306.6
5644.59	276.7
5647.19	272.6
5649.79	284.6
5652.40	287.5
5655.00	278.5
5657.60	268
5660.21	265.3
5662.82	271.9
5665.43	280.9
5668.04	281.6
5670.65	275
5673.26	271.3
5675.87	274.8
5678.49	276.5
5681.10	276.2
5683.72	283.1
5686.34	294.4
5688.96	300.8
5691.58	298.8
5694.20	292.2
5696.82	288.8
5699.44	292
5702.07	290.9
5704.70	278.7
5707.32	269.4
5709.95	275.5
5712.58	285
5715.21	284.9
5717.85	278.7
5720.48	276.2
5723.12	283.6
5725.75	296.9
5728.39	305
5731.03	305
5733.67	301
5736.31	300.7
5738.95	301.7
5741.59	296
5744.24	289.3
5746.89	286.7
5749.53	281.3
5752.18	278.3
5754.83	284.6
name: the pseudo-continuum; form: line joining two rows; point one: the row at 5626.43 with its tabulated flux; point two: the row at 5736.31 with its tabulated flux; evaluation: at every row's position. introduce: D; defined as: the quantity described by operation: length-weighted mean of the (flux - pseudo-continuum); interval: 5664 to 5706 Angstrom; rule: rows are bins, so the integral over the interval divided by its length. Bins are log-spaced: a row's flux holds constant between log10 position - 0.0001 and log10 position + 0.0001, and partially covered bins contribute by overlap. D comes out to -3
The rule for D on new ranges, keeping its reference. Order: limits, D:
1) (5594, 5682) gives 7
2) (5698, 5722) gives -13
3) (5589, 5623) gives 9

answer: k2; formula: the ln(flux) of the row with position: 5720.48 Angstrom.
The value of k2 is 5.62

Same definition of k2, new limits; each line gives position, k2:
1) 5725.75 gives 5.69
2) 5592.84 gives 5.52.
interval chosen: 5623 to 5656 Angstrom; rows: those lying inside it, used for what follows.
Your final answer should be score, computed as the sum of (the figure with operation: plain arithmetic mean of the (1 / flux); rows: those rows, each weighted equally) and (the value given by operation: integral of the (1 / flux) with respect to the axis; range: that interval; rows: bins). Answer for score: 0.117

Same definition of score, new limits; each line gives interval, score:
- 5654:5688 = 0.126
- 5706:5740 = 0.121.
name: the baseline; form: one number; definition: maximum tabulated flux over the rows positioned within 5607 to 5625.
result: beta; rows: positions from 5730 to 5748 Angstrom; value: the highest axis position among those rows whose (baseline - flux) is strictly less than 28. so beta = 5746.89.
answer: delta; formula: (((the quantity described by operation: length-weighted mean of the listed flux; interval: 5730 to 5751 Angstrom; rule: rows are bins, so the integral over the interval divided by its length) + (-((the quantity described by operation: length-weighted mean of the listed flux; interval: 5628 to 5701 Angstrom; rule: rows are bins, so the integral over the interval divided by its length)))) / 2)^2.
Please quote 15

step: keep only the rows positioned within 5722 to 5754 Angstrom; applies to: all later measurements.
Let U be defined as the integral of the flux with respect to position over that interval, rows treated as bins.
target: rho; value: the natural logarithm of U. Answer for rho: 9.15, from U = 9400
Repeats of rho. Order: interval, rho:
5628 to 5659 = 9.11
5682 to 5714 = 9.13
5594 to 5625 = 9.07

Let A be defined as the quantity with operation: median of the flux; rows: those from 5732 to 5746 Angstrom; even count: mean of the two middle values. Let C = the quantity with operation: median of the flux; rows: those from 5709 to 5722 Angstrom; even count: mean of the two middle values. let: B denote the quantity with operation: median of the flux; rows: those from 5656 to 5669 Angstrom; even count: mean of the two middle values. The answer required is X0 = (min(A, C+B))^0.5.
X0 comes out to 17.3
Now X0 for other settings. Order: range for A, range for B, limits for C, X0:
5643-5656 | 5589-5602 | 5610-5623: 16.7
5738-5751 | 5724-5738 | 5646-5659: 17.0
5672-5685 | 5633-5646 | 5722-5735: 16.6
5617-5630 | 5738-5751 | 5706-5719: 16.6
